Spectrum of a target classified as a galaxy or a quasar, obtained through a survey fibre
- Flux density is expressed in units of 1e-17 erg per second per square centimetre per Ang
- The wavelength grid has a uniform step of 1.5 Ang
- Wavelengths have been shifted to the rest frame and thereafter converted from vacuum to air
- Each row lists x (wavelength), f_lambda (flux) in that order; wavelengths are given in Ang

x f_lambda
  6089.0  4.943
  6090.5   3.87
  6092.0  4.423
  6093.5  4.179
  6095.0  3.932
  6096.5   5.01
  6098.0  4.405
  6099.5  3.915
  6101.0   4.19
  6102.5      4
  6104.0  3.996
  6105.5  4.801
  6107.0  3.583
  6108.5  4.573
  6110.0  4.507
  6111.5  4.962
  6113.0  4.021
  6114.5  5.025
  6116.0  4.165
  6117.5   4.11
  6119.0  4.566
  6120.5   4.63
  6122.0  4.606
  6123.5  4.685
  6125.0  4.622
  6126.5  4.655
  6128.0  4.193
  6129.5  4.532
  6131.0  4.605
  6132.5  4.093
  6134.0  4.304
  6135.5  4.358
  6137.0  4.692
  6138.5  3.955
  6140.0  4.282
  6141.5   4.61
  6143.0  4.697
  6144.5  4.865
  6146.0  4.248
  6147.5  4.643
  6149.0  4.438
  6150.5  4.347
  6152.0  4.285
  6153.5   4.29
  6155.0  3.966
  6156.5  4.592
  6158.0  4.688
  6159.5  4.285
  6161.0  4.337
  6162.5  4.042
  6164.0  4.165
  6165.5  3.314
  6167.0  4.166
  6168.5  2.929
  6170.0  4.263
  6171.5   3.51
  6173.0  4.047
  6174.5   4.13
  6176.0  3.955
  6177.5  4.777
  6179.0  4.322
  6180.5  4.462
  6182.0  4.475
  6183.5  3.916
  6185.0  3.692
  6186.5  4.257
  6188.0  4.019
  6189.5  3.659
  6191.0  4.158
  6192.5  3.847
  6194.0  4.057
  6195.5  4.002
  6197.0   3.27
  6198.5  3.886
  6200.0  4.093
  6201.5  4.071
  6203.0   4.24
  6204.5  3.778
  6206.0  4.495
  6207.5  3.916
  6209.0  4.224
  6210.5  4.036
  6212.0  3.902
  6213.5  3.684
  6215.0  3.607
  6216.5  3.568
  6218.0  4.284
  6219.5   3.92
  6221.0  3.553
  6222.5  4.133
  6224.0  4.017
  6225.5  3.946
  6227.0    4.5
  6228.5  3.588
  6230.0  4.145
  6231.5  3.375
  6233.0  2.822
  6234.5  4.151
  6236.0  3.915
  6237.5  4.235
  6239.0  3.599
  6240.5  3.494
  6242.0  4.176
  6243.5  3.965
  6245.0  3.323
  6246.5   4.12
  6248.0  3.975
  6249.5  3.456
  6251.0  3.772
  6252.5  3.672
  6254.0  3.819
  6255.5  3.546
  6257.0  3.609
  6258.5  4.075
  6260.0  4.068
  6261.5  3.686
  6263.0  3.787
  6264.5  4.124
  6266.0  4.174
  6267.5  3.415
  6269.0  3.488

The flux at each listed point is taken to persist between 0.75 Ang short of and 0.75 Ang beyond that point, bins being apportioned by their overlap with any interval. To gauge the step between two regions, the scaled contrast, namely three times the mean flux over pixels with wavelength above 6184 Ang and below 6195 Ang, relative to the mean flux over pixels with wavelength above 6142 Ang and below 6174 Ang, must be 2.83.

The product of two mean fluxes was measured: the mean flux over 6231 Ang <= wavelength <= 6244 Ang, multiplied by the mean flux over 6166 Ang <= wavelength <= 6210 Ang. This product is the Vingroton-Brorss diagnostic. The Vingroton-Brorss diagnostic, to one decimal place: 15.1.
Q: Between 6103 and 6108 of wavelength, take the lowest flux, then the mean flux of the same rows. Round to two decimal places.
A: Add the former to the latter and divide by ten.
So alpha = 0.77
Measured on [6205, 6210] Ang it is 0.81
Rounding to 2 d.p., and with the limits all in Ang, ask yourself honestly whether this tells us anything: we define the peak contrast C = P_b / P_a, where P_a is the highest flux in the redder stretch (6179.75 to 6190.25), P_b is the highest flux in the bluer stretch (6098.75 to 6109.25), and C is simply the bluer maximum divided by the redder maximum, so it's 1.07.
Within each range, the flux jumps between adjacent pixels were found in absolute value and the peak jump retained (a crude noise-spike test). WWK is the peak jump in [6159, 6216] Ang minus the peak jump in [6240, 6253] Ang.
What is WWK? 0.5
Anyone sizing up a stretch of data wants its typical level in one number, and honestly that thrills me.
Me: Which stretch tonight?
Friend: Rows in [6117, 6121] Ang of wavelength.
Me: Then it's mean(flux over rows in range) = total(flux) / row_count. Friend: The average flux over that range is 4.44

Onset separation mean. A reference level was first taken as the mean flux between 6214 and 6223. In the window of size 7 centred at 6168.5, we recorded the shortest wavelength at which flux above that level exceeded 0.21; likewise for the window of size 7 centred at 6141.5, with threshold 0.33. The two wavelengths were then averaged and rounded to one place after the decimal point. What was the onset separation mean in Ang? 6153.5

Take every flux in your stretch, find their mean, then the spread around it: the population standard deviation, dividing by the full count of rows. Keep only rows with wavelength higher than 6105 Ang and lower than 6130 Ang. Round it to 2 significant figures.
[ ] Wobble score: 0.35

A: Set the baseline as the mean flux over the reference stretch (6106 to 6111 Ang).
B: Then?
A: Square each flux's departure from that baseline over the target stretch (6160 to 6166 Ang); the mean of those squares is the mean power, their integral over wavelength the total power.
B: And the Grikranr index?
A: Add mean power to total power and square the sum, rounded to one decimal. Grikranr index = 2.3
